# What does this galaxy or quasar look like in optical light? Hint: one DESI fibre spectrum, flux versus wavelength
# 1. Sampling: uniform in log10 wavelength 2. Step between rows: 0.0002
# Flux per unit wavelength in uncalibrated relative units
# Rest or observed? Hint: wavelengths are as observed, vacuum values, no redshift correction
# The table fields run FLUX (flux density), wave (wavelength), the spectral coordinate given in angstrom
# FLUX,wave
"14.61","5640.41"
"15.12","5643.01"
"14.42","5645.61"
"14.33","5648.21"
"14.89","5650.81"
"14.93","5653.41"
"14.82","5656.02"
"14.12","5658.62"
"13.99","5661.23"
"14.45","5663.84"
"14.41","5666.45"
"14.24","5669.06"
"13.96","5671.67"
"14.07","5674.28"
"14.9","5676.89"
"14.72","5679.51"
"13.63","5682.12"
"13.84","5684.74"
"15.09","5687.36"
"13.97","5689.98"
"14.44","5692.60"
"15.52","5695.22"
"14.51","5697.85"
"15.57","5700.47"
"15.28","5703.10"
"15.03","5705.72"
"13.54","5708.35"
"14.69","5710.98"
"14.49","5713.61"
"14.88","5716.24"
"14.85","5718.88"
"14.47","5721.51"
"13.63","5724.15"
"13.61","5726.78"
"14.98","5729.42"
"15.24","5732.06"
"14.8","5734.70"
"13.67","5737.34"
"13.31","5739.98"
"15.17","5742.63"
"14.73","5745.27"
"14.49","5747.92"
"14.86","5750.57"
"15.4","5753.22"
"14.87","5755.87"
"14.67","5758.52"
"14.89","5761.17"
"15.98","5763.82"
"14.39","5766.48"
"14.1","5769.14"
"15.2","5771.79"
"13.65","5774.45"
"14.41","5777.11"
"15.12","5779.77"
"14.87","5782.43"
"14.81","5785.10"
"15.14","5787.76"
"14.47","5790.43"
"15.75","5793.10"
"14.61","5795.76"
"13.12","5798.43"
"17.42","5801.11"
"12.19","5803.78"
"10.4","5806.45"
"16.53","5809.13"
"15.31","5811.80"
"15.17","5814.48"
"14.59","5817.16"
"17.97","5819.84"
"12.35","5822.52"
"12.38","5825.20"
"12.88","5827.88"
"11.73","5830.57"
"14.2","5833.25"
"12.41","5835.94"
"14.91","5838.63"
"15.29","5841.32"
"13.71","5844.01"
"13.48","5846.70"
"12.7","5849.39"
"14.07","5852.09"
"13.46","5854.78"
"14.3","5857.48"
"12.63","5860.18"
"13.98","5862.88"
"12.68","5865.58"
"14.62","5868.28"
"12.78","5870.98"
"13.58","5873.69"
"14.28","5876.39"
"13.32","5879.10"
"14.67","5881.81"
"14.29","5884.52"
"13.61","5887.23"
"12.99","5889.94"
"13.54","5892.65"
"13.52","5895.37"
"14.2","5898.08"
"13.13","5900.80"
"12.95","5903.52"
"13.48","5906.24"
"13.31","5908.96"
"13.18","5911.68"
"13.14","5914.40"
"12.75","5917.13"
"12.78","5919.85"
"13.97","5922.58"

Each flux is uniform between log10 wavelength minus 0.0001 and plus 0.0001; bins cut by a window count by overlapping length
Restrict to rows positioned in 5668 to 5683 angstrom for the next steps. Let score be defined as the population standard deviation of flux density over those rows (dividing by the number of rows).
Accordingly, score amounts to 0.44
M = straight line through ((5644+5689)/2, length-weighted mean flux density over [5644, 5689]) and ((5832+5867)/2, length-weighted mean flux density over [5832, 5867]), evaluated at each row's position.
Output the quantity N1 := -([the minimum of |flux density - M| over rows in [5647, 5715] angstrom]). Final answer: -0.007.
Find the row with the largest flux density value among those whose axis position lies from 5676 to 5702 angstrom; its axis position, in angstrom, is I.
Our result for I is 5700.47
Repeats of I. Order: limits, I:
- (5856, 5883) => 5881.81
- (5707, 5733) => 5732.06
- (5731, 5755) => 5753.22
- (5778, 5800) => 5793.10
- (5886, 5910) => 5898.08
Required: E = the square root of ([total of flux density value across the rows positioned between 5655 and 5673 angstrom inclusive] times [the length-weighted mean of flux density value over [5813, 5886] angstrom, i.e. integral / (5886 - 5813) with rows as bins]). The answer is 37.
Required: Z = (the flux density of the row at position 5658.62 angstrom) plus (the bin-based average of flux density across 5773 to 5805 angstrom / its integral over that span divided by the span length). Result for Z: 28.8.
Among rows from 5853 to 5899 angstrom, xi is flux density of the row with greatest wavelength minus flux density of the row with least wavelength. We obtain 0.7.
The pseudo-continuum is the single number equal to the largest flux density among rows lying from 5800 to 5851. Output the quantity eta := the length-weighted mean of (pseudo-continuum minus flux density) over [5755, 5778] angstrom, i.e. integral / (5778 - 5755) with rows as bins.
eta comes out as 3.28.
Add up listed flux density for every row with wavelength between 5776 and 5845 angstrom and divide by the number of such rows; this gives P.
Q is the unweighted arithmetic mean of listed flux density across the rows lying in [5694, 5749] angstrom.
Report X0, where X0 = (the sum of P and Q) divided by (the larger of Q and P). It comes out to 1.98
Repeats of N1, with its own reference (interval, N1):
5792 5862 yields -0.011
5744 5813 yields -0.104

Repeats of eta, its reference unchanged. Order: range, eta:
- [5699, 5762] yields 3.34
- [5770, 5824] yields 3.33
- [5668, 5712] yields 3.44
